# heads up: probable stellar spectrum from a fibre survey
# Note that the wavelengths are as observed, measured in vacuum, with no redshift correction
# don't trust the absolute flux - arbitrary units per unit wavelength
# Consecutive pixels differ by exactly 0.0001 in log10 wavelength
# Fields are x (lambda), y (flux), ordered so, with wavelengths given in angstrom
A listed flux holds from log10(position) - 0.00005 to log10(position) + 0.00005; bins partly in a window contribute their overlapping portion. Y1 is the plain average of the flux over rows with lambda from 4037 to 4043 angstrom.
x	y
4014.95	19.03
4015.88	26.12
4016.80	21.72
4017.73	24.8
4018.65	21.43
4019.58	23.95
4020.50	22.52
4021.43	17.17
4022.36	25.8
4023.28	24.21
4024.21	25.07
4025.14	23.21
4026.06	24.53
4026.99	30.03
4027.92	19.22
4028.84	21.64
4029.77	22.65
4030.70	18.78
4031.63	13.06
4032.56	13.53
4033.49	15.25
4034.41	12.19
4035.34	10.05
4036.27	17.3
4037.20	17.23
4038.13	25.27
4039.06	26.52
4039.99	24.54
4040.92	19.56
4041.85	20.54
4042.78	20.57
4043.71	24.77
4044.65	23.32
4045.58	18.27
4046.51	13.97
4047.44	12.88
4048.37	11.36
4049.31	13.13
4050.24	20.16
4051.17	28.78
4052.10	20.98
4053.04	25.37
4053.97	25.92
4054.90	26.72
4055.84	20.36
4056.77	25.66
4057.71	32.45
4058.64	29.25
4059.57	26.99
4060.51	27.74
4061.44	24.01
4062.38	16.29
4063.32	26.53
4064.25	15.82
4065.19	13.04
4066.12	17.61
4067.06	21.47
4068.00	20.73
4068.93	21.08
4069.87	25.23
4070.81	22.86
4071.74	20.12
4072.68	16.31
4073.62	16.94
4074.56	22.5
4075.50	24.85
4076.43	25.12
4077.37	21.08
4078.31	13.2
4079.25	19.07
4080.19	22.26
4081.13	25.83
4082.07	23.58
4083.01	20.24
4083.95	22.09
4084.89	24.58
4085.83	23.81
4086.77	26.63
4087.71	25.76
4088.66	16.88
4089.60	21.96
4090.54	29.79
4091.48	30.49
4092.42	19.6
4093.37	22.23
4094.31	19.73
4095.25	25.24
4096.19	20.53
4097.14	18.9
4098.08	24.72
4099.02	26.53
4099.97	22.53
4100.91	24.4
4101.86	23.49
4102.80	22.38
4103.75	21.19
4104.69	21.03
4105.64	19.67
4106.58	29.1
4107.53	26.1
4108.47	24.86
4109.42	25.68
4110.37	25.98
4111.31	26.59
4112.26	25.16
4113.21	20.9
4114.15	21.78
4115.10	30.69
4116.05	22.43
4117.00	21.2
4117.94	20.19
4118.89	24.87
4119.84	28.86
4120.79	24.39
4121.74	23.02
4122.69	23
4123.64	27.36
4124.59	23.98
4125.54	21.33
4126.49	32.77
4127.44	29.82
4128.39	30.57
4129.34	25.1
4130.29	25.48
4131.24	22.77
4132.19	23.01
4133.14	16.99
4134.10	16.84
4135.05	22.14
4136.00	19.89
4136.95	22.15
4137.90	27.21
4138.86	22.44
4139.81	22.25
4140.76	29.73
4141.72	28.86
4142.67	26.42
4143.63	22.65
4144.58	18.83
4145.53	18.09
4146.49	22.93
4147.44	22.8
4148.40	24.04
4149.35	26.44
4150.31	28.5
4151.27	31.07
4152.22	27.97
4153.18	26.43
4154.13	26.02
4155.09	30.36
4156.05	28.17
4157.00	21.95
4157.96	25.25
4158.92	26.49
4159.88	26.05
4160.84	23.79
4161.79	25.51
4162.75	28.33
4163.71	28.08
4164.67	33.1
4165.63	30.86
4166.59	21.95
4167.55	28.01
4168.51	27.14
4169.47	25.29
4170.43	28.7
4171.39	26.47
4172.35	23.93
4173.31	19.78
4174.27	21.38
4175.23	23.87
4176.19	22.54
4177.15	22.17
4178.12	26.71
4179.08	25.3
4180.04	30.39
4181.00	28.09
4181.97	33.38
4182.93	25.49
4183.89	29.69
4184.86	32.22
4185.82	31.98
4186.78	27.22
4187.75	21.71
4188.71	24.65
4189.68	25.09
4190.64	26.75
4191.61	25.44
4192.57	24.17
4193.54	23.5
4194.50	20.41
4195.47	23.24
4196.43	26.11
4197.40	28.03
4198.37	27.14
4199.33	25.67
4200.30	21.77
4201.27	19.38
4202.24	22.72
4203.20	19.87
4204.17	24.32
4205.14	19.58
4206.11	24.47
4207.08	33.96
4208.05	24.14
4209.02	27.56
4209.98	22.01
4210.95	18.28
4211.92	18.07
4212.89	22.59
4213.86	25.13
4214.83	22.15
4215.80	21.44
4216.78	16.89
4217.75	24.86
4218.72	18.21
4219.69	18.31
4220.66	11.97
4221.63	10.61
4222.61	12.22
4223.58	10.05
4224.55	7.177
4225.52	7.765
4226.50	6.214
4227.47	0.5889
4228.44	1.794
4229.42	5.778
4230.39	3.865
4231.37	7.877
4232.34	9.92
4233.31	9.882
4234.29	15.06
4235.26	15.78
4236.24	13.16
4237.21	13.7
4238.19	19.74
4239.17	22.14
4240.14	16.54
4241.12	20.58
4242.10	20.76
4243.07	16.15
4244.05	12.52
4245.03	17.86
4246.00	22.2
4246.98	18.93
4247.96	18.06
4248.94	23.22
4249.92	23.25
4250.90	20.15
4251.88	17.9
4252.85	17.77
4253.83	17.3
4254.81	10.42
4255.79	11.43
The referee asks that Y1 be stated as 22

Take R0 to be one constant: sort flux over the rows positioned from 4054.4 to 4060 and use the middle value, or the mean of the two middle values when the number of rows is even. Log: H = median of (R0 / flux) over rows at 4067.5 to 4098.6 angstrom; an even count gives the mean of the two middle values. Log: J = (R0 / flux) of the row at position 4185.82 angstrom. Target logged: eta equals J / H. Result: 0.7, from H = 1.21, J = 0.84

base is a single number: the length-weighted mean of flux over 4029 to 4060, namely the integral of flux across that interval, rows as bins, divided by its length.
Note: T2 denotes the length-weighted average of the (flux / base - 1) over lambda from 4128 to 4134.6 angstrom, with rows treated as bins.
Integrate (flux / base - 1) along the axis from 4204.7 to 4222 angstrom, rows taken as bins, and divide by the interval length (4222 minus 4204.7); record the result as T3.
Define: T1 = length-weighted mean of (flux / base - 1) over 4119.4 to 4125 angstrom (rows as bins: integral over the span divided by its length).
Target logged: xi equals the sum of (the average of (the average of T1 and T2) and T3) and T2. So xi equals 0.21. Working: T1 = 0.2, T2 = 0.11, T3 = 0.03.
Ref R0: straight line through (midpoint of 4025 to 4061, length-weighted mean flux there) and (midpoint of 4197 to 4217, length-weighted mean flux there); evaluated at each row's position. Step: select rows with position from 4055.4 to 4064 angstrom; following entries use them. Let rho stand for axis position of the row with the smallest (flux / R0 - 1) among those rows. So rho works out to 4062.38 angstrom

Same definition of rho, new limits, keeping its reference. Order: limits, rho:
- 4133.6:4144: 4134.10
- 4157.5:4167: 4166.59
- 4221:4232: 4227.47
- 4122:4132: 4125.54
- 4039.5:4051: 4048.37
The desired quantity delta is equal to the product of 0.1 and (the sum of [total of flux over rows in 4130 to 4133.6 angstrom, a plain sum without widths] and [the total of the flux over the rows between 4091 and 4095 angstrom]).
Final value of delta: 18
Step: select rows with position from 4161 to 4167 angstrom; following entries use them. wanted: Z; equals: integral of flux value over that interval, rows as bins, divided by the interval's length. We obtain 27.8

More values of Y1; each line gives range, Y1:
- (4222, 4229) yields 7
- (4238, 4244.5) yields 18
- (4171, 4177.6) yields 23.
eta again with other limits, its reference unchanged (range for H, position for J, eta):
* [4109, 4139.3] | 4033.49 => 1.5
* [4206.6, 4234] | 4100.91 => 0.6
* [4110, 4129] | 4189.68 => 1.0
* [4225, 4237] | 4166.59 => 0.4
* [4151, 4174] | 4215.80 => 1.2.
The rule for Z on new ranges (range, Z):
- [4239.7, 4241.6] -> 18.6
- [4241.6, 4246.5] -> 17.9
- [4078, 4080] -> 17.2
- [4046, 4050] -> 13.3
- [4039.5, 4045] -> 22.2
